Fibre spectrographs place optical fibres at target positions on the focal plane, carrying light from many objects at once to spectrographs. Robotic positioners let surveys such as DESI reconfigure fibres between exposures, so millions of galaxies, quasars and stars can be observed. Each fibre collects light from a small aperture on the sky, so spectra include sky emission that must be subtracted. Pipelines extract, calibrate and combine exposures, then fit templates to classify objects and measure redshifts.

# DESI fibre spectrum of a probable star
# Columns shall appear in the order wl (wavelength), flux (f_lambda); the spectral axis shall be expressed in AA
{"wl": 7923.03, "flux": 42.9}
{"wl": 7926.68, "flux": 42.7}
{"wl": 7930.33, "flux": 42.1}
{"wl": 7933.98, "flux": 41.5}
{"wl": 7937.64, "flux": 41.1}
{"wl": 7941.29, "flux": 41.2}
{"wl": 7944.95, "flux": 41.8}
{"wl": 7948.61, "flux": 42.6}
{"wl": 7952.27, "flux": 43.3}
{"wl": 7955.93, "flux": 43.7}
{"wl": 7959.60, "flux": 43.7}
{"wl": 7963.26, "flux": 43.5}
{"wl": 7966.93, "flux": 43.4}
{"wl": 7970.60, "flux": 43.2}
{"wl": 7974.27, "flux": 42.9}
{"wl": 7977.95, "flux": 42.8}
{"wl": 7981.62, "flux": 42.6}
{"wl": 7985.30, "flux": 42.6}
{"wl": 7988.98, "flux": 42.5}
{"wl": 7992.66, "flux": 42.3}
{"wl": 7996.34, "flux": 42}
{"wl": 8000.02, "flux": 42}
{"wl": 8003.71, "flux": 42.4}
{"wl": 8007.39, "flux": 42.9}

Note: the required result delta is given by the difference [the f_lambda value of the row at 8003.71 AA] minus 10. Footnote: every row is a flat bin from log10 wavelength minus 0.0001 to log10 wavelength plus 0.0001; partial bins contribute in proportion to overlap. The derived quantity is 32.4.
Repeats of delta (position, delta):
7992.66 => 32.3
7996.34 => 32.0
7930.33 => 32.1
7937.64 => 31.1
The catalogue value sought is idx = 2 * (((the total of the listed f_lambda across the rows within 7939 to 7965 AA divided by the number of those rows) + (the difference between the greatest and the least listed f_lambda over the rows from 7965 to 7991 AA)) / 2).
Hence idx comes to 43.7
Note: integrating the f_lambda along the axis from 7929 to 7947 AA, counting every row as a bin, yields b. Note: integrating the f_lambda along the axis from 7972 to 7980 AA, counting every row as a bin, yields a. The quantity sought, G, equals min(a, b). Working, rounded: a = 343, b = 748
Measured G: 343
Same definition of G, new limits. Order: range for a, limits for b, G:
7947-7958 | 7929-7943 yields 475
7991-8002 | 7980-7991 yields 463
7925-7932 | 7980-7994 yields 297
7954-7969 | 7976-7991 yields 639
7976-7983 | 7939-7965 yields 299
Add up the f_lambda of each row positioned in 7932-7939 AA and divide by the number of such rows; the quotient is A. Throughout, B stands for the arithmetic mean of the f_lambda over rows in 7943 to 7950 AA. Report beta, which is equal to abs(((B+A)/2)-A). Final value 0.45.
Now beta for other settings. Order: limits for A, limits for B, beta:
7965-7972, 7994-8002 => 0.65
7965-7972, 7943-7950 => 0.55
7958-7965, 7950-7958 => 0.05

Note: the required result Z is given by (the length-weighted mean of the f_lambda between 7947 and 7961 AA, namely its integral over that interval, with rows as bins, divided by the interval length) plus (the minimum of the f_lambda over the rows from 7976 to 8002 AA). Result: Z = 85.3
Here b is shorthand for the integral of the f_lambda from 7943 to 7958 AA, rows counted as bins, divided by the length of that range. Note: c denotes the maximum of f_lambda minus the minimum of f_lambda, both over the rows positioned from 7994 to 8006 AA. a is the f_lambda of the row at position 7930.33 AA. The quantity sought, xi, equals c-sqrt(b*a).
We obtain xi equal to -42.1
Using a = 42.1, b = 42.8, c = 0.4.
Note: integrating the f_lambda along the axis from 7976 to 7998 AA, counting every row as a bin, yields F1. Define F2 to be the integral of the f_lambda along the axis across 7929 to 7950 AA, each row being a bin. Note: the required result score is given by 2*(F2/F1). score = 1.87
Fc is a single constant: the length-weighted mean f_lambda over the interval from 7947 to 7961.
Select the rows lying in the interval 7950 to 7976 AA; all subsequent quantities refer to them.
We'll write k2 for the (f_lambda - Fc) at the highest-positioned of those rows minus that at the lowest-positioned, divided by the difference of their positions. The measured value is -0.02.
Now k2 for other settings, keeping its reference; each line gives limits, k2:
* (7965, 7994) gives -0.04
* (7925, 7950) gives 0.00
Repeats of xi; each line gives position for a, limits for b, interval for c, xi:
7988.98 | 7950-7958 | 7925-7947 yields -41.4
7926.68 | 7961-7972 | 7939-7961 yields -40.5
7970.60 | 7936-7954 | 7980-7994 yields -42.3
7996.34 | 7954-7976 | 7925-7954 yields -40.5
